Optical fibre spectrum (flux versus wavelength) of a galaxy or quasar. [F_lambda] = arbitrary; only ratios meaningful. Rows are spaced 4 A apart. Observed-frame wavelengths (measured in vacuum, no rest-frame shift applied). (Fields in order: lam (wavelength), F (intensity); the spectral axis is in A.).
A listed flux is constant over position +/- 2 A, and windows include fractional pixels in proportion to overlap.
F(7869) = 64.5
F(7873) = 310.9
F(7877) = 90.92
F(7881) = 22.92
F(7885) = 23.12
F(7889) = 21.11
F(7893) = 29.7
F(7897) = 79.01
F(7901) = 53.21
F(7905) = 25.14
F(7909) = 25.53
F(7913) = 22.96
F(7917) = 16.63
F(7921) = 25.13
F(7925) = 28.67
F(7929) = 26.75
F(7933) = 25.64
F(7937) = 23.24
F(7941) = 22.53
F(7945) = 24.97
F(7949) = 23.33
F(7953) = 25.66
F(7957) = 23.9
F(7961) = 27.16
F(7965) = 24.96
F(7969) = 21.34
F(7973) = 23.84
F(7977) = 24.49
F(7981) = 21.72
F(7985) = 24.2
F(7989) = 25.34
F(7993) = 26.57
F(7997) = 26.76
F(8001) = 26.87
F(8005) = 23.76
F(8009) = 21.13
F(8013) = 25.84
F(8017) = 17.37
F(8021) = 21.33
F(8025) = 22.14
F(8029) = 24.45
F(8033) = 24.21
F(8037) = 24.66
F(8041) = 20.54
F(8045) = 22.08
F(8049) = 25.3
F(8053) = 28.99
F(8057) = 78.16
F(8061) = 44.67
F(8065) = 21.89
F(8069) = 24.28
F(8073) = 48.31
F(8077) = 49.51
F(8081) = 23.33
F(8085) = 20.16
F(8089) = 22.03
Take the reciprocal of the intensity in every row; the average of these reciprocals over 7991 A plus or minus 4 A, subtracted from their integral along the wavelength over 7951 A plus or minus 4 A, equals 0.289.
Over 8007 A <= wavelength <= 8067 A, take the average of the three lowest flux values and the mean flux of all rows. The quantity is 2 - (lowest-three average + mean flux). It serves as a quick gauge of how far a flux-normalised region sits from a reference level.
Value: -45.9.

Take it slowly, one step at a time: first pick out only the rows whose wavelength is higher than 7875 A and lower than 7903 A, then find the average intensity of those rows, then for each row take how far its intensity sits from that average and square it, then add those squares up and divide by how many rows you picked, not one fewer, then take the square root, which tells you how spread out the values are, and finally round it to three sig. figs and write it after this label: 27.0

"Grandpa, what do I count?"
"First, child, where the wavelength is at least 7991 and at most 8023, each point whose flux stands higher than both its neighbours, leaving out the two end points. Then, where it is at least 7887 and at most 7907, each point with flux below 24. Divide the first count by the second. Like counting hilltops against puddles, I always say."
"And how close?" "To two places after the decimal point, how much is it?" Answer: 2.00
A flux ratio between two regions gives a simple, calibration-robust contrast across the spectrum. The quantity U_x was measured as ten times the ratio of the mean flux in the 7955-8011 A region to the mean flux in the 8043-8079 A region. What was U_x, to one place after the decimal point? 6.4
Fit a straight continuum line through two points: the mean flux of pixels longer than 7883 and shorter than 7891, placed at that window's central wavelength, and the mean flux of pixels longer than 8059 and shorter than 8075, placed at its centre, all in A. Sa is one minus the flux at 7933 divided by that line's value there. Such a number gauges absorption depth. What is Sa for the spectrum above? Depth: -0.01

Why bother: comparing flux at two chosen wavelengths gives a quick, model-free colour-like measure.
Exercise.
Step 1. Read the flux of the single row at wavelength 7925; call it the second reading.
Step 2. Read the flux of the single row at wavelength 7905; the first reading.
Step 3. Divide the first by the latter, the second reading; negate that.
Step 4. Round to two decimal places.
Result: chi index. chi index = -0.88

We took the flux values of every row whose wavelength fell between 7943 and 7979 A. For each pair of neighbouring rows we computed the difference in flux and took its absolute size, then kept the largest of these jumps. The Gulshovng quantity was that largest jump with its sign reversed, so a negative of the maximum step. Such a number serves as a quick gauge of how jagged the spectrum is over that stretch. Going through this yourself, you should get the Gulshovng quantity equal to -4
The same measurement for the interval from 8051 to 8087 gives -49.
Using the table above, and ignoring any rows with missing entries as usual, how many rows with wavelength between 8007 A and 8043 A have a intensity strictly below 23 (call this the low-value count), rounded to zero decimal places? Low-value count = 5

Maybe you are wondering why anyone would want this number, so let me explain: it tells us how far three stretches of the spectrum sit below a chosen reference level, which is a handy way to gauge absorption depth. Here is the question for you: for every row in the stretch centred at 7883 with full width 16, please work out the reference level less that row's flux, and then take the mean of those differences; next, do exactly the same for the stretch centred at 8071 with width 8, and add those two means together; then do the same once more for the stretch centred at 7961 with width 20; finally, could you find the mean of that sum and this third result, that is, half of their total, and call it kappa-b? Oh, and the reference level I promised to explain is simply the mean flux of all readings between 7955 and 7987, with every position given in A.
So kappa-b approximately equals -14.3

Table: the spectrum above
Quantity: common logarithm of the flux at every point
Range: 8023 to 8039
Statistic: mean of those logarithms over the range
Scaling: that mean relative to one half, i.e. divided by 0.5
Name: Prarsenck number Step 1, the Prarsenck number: 2.75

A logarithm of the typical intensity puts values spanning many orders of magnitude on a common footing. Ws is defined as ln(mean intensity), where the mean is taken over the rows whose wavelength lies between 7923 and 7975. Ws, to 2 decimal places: 3.21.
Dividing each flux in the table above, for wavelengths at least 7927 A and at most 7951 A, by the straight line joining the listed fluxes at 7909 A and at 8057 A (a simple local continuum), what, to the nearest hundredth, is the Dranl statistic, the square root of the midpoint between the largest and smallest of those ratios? 0.84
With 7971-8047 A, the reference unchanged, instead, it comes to 0.62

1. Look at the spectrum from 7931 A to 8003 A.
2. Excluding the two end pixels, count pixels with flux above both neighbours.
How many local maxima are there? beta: 4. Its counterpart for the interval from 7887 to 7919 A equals 2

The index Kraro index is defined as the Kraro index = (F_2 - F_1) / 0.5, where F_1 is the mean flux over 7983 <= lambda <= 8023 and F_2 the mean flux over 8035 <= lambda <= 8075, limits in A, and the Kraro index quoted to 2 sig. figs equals 20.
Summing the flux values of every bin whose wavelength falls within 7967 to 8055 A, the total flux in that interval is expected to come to 523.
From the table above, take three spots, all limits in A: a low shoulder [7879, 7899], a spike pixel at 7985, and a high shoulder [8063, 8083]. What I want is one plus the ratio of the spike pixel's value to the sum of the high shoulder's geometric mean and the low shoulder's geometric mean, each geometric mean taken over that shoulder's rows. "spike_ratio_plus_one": 1.39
